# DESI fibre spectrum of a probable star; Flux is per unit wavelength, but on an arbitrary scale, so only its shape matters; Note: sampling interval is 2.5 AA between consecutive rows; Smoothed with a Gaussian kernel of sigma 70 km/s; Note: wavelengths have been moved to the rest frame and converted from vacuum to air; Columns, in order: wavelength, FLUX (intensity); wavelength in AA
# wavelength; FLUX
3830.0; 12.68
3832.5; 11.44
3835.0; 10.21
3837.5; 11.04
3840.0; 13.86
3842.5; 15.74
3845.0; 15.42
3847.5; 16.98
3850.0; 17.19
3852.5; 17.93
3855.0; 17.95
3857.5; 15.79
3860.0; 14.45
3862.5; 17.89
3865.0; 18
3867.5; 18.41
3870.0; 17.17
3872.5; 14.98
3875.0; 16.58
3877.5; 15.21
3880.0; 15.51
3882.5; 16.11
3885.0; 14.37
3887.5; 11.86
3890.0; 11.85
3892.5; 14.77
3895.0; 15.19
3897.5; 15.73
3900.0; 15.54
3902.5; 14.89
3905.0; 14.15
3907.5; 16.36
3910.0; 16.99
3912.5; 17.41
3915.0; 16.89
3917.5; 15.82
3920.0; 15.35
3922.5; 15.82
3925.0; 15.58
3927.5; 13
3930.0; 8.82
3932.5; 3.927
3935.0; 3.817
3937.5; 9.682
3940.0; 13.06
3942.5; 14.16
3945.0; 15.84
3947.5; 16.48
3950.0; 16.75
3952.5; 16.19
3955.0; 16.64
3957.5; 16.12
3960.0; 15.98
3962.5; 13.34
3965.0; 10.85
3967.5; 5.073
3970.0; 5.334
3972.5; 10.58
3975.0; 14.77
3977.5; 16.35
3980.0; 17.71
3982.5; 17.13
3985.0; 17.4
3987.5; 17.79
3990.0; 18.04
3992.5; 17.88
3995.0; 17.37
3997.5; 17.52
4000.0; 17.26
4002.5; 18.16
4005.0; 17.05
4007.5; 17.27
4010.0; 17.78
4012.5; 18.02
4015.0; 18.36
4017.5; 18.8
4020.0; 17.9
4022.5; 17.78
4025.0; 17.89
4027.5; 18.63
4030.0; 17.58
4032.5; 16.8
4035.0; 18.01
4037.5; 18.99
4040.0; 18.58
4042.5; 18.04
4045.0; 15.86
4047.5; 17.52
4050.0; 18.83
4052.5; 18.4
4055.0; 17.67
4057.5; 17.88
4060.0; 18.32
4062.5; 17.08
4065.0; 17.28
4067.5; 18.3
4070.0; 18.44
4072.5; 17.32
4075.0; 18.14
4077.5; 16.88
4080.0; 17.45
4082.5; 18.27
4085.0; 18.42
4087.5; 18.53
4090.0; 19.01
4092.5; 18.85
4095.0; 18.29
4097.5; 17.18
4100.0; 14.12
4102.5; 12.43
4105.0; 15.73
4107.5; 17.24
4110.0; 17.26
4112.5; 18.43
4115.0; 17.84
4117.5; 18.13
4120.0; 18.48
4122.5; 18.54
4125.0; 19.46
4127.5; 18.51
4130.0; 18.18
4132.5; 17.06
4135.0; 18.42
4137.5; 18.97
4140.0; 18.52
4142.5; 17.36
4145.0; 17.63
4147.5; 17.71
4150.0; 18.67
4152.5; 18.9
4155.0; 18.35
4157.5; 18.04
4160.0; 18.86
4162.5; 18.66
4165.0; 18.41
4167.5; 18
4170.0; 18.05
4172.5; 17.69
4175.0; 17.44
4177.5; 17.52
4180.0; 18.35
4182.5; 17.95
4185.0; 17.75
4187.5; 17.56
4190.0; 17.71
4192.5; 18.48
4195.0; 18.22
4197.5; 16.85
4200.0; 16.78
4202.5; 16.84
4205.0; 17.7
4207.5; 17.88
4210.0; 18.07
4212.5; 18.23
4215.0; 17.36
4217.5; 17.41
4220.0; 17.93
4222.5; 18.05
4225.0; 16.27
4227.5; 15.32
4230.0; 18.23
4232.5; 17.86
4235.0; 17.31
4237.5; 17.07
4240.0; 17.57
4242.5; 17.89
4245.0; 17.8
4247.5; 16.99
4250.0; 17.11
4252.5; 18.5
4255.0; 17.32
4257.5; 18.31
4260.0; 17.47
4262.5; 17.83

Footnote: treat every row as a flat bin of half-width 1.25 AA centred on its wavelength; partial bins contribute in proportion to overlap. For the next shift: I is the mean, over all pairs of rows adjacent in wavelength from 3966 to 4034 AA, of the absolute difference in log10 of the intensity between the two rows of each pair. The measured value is 0.030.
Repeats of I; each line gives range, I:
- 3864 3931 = 0.035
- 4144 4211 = 0.009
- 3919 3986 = 0.092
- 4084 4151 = 0.023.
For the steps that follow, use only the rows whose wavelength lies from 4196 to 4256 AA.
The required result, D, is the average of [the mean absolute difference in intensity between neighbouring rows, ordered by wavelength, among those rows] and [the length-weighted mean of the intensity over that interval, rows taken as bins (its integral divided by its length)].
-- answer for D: 9.03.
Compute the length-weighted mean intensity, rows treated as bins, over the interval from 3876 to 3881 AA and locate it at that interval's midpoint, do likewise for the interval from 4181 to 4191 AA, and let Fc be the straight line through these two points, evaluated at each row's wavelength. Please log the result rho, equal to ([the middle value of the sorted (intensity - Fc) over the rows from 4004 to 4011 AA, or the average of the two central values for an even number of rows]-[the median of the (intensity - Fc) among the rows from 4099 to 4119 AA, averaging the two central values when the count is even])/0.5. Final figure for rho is 1.6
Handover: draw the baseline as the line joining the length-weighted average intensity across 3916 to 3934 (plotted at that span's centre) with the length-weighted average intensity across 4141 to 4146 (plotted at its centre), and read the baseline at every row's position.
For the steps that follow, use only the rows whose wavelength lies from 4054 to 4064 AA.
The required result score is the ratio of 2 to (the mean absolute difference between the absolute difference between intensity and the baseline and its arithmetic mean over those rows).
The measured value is 5.4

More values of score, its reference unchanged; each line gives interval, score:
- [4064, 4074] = 3.7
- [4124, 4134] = 3.2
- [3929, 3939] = 0.7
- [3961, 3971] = 0.6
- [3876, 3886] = 3.9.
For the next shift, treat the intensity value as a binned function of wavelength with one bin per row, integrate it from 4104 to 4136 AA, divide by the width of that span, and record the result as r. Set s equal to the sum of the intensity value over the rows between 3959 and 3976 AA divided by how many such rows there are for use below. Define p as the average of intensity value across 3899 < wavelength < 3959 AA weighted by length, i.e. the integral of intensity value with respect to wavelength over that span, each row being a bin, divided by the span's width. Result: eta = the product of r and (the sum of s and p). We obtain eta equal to 449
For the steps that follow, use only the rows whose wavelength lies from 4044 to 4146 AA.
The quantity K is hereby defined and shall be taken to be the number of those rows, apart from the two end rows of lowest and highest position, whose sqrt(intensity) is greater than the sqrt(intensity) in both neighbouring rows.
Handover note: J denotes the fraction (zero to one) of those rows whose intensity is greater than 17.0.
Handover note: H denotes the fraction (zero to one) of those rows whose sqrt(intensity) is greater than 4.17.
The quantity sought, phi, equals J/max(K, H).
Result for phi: 0.1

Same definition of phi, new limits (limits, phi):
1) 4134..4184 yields 0.2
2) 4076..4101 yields 0.8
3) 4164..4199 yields 0.3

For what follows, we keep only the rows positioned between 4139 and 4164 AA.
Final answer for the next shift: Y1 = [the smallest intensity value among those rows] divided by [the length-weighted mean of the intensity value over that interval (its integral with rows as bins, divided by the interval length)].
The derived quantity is 0.95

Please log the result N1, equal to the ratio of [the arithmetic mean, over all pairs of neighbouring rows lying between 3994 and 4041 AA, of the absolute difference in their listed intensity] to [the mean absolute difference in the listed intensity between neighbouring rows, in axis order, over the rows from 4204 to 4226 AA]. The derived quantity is 1.2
